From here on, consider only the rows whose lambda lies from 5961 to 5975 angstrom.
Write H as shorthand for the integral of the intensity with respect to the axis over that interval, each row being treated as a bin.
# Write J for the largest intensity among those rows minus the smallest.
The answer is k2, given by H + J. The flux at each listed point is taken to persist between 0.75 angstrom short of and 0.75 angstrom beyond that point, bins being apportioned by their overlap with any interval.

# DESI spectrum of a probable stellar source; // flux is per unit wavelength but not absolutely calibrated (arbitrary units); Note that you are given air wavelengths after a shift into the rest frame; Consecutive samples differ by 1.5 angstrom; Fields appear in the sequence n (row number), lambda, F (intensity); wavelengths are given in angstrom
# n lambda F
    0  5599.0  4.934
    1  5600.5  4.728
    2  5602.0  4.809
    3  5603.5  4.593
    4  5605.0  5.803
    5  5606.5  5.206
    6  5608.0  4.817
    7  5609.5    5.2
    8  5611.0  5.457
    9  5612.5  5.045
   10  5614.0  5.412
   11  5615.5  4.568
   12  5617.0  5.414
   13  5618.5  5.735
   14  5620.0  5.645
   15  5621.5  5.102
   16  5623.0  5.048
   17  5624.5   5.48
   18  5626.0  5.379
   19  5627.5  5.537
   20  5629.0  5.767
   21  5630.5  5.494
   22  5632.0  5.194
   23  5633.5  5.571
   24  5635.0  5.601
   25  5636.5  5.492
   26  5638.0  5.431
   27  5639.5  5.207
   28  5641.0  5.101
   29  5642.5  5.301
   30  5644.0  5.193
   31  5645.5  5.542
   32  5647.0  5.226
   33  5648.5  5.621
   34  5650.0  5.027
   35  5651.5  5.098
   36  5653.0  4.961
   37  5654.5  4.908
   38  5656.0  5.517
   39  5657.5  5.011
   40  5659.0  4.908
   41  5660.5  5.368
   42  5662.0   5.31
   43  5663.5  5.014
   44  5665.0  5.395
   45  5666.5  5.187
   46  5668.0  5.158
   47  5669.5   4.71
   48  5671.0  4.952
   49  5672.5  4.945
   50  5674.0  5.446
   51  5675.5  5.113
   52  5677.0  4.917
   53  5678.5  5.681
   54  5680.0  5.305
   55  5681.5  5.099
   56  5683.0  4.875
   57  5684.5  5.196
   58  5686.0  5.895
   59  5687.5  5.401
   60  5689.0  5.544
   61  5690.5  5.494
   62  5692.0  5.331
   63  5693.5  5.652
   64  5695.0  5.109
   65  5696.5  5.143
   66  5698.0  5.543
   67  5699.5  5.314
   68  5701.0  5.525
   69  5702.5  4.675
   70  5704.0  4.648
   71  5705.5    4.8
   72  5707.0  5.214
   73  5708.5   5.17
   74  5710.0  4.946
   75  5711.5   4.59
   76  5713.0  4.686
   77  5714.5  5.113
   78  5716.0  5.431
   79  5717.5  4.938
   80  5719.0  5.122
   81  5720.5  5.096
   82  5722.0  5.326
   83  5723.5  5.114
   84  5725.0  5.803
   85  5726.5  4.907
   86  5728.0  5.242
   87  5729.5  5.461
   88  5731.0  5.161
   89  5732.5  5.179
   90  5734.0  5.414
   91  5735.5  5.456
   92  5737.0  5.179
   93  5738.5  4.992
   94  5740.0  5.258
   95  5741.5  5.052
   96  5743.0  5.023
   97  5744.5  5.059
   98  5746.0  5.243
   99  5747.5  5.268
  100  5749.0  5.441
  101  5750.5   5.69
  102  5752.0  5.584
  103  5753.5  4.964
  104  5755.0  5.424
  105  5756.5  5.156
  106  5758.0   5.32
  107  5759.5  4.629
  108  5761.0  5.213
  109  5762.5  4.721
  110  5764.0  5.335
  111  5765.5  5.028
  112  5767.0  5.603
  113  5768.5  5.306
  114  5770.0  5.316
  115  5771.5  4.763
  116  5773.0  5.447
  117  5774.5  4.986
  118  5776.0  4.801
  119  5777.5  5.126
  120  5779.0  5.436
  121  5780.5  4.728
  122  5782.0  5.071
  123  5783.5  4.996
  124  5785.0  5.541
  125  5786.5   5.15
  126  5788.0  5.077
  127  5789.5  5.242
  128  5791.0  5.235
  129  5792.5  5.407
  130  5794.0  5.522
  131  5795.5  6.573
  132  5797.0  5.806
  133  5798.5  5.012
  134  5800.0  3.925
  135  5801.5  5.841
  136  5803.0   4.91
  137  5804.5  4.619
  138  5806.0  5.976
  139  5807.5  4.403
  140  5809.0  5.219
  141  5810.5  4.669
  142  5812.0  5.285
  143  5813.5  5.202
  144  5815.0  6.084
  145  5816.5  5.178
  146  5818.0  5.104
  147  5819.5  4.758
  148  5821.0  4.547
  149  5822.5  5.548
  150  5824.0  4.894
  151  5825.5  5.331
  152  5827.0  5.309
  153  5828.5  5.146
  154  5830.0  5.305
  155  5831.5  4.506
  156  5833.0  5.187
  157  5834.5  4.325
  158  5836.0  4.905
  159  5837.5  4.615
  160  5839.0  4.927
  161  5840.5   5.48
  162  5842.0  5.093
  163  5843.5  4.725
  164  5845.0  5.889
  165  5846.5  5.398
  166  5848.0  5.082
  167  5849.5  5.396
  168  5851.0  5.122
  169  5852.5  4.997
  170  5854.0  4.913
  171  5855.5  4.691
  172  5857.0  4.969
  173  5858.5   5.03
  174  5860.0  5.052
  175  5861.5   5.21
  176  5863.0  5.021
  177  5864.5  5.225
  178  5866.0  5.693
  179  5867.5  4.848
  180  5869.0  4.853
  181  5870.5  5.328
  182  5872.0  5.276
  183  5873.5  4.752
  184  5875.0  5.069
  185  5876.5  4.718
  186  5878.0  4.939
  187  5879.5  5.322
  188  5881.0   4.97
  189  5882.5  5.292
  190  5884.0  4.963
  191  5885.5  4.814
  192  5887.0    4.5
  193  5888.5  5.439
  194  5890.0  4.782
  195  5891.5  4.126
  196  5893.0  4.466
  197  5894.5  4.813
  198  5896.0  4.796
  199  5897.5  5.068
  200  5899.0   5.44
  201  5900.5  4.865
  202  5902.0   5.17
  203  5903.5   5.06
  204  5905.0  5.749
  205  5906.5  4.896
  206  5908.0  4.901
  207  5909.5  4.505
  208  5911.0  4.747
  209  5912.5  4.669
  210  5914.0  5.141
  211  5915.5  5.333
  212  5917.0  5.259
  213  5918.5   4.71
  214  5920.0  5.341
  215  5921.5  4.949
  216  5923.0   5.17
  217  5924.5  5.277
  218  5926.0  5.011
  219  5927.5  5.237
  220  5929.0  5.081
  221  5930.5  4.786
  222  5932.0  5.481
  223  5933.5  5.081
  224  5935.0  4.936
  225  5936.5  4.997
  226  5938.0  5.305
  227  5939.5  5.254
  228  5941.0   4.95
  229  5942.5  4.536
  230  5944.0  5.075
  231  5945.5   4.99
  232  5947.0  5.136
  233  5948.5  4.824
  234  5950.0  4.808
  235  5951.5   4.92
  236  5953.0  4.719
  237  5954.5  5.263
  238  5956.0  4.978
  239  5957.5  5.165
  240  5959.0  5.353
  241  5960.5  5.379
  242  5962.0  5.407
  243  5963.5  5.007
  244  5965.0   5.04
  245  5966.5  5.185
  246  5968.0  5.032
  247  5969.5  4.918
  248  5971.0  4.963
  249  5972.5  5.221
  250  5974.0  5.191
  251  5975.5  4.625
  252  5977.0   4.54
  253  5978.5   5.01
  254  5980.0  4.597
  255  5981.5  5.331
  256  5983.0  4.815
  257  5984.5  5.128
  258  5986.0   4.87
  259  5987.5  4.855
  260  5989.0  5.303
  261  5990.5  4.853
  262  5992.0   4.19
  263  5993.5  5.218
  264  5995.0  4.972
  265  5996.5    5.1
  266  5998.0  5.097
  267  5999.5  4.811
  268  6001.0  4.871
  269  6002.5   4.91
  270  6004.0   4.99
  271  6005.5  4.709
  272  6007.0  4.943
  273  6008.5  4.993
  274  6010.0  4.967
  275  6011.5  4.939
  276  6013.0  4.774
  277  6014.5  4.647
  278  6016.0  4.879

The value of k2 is 72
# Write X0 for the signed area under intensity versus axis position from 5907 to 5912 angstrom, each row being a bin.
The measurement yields 23.6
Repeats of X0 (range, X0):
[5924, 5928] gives 20.7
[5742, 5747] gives 25.6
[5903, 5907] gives 21.1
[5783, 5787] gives 21.0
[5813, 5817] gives 22.1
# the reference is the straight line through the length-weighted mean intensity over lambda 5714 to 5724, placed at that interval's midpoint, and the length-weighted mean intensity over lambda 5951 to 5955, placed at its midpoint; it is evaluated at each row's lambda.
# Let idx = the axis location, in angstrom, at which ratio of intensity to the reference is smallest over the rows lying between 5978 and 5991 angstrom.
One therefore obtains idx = 5980.0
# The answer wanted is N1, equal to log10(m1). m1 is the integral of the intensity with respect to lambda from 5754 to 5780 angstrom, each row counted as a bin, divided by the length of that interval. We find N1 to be 0.712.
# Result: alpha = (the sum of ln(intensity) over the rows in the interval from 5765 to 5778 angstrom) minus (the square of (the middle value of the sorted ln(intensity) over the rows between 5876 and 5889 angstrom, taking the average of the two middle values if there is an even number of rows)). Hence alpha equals 12.2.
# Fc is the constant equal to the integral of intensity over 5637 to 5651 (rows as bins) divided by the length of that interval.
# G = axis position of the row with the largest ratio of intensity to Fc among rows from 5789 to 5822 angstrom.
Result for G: 5795.5 angstrom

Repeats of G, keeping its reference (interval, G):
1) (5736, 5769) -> 5750.5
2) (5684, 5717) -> 5686.0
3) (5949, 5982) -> 5962.0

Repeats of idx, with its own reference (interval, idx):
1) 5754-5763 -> 5759.5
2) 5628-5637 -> 5632.0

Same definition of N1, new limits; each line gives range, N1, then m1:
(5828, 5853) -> 0.705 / 5.06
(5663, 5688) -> 0.715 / 5.19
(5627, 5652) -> 0.731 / 5.38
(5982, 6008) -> 0.692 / 4.92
